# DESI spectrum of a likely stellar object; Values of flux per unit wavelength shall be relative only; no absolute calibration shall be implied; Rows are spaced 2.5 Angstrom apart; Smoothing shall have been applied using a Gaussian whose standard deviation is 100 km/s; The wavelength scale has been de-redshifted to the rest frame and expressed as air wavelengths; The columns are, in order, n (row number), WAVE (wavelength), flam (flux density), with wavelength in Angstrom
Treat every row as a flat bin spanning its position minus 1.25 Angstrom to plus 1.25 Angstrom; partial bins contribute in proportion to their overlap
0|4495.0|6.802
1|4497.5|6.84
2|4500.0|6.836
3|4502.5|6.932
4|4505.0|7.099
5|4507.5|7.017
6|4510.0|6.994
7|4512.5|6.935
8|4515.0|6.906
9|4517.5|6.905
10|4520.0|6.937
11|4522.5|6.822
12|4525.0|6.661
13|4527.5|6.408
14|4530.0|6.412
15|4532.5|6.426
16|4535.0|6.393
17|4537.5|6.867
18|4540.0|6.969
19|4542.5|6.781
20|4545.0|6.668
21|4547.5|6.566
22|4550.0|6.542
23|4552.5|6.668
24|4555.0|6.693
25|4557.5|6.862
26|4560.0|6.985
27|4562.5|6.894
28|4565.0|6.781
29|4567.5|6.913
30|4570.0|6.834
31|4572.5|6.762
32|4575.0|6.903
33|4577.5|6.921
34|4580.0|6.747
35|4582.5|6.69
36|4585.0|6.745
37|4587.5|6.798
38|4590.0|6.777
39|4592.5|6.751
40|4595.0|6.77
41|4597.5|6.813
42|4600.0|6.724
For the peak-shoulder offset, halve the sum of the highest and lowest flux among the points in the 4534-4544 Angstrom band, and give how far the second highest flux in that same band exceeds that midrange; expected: 0.19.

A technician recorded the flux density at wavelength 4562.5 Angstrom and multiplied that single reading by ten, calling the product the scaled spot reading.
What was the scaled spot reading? 68.9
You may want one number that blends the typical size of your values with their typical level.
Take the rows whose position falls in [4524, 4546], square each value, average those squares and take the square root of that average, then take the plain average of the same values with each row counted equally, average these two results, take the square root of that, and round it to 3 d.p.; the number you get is 2.573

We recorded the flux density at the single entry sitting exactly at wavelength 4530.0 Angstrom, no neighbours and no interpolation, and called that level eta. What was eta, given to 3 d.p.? 6.412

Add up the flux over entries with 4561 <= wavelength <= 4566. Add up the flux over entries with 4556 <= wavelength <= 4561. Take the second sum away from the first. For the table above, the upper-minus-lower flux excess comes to -0.2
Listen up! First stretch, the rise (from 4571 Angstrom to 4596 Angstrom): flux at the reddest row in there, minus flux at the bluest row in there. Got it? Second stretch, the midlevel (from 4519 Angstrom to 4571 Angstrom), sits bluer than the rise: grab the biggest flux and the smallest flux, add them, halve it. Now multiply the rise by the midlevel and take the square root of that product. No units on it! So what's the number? 0.23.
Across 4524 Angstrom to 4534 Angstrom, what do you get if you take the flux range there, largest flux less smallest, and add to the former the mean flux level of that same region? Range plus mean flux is 6.7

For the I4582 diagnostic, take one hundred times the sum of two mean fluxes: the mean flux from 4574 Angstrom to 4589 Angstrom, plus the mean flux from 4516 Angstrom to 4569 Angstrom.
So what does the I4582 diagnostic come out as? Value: 1352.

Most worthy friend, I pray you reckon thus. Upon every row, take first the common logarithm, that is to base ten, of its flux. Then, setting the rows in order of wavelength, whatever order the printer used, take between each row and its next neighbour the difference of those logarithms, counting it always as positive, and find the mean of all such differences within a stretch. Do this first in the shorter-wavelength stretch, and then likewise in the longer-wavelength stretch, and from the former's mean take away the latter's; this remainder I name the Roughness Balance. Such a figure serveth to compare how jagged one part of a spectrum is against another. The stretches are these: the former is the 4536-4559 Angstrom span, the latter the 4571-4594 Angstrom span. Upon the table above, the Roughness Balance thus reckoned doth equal 0.0025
